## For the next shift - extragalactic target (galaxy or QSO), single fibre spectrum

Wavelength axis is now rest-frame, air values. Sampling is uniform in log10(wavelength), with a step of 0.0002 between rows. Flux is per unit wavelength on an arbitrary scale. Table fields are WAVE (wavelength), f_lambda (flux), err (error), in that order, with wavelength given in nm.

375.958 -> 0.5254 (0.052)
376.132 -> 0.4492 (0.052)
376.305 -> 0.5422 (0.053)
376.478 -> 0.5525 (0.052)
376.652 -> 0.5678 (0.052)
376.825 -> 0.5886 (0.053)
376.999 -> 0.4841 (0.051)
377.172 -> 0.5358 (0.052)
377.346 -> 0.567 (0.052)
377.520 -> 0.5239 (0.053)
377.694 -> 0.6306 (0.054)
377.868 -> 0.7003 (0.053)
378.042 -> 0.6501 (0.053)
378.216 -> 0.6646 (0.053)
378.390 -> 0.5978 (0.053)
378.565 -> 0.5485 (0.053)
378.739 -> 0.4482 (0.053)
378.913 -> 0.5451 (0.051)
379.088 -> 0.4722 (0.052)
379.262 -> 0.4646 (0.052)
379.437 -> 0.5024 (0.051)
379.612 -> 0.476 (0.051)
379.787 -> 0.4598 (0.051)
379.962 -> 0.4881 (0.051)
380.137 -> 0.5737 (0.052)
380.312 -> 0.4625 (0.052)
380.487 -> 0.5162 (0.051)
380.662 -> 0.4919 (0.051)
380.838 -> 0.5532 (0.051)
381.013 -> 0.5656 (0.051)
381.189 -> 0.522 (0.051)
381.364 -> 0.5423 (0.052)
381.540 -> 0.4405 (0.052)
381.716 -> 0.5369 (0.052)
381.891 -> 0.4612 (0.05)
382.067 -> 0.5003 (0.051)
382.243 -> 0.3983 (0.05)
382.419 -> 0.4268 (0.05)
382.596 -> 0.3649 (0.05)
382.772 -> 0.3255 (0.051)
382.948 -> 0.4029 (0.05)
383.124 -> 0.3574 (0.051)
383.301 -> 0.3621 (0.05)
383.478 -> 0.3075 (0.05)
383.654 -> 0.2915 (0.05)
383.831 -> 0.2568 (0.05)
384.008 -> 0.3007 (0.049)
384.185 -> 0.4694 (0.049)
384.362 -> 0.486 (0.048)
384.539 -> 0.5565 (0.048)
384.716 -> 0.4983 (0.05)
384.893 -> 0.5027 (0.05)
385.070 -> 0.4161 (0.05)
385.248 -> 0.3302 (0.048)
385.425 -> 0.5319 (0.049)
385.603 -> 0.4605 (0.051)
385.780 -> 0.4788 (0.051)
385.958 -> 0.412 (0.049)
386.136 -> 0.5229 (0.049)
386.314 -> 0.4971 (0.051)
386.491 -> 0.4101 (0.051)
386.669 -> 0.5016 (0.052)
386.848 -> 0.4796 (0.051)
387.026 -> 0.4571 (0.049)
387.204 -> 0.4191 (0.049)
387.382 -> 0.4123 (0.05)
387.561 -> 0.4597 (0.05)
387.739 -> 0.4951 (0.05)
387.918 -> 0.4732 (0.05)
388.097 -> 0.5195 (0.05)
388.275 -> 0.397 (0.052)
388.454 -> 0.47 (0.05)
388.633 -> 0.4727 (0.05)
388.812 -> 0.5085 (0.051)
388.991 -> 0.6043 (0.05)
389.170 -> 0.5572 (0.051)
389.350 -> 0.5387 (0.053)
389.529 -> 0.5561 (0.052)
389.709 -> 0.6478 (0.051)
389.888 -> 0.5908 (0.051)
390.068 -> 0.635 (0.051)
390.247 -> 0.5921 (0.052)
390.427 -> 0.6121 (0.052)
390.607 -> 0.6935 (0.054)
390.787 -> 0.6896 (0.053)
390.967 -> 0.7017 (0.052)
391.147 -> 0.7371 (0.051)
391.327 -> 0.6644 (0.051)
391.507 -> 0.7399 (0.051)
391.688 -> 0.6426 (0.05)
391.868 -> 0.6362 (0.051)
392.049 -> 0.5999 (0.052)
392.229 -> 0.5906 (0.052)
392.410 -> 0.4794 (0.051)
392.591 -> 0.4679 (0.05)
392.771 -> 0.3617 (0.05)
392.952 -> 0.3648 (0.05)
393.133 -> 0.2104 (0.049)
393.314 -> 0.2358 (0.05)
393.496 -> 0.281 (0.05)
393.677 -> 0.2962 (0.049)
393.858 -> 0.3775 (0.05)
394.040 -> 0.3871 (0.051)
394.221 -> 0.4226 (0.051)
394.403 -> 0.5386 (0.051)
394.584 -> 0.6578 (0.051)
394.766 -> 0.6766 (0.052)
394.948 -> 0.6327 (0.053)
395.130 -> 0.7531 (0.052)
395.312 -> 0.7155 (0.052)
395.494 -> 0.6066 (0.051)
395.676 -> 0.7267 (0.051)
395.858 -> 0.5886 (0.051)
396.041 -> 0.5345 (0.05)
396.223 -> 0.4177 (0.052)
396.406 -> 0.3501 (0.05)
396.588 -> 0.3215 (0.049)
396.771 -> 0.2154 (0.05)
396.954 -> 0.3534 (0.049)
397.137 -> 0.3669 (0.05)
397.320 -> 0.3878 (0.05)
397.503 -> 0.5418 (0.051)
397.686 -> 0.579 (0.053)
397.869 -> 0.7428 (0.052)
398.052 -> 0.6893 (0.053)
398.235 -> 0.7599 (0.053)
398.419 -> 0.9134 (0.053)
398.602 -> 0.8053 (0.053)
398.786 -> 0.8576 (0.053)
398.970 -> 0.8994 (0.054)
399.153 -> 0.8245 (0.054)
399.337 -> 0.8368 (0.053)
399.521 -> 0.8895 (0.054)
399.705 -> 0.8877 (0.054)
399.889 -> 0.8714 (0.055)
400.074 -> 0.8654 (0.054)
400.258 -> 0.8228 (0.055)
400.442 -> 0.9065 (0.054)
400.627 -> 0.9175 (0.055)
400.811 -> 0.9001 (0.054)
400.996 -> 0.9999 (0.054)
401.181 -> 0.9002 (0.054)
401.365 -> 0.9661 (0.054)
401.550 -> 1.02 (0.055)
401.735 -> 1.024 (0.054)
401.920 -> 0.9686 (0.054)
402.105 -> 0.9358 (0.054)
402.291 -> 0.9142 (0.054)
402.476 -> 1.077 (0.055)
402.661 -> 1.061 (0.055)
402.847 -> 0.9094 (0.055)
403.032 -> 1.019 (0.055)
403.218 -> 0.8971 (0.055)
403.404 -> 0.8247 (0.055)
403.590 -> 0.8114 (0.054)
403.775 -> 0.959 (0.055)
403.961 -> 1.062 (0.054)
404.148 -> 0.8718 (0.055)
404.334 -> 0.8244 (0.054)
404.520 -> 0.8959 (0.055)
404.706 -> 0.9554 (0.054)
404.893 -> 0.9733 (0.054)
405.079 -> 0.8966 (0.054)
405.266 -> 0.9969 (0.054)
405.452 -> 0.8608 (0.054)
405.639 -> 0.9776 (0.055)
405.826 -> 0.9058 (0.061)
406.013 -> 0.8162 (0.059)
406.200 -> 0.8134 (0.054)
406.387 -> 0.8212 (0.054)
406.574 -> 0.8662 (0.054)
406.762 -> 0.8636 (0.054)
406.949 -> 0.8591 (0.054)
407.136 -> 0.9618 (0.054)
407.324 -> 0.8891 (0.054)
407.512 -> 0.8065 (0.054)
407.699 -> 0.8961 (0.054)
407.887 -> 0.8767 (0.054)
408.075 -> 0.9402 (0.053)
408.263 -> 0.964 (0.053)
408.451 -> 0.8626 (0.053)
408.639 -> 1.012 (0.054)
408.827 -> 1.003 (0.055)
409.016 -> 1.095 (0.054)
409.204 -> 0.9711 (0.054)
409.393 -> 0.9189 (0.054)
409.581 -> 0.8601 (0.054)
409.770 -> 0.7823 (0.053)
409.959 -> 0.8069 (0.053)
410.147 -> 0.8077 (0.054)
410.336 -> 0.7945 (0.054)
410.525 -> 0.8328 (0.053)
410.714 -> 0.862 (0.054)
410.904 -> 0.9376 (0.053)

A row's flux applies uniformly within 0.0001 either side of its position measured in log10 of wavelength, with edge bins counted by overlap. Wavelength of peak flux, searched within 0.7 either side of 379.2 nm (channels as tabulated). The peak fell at 378.565 nm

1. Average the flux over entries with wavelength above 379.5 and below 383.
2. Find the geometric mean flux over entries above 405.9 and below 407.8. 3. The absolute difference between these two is 0.38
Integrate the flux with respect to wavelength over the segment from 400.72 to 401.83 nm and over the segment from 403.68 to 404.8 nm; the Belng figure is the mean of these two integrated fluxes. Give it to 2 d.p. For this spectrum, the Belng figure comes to 1.06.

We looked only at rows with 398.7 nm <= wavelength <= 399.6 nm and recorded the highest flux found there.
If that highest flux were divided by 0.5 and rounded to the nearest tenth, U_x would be 1.8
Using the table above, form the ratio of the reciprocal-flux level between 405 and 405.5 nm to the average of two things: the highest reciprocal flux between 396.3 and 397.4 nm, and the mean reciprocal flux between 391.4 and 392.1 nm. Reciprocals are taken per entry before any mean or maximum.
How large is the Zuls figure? 0.35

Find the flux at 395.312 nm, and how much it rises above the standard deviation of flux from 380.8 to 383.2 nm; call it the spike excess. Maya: 0.64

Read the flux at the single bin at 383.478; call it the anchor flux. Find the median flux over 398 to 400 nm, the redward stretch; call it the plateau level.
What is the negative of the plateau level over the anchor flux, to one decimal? -2.8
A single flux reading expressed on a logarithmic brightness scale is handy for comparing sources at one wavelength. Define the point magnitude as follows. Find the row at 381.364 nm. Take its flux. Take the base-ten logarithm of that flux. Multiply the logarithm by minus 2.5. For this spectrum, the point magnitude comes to 0.66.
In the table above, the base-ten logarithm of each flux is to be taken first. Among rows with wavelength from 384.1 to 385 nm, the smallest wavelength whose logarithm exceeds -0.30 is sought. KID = 384.539 nm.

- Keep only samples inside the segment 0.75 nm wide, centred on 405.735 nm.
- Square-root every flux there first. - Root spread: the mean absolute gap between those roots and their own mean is 0.0273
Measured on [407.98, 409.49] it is 0.0251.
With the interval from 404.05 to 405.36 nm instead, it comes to 0.0263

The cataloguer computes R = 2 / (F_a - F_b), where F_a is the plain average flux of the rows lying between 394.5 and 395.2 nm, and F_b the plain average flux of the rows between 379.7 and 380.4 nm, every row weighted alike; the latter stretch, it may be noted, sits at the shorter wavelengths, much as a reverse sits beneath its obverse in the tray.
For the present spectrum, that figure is 11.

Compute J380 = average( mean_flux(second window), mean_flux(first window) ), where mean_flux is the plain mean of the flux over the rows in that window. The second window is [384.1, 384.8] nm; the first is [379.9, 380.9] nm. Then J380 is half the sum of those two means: 0.51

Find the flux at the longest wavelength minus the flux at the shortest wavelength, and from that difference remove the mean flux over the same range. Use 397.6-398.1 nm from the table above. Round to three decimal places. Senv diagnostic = -0.560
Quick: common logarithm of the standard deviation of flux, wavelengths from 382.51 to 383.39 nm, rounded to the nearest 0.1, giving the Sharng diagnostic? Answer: -1.6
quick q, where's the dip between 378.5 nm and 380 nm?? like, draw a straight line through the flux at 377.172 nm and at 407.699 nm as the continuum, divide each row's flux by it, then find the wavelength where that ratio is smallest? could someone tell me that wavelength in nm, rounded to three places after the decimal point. 378.739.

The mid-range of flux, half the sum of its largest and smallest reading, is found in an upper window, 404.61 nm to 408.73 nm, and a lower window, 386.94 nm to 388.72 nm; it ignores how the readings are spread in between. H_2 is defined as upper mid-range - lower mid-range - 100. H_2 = -99.5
